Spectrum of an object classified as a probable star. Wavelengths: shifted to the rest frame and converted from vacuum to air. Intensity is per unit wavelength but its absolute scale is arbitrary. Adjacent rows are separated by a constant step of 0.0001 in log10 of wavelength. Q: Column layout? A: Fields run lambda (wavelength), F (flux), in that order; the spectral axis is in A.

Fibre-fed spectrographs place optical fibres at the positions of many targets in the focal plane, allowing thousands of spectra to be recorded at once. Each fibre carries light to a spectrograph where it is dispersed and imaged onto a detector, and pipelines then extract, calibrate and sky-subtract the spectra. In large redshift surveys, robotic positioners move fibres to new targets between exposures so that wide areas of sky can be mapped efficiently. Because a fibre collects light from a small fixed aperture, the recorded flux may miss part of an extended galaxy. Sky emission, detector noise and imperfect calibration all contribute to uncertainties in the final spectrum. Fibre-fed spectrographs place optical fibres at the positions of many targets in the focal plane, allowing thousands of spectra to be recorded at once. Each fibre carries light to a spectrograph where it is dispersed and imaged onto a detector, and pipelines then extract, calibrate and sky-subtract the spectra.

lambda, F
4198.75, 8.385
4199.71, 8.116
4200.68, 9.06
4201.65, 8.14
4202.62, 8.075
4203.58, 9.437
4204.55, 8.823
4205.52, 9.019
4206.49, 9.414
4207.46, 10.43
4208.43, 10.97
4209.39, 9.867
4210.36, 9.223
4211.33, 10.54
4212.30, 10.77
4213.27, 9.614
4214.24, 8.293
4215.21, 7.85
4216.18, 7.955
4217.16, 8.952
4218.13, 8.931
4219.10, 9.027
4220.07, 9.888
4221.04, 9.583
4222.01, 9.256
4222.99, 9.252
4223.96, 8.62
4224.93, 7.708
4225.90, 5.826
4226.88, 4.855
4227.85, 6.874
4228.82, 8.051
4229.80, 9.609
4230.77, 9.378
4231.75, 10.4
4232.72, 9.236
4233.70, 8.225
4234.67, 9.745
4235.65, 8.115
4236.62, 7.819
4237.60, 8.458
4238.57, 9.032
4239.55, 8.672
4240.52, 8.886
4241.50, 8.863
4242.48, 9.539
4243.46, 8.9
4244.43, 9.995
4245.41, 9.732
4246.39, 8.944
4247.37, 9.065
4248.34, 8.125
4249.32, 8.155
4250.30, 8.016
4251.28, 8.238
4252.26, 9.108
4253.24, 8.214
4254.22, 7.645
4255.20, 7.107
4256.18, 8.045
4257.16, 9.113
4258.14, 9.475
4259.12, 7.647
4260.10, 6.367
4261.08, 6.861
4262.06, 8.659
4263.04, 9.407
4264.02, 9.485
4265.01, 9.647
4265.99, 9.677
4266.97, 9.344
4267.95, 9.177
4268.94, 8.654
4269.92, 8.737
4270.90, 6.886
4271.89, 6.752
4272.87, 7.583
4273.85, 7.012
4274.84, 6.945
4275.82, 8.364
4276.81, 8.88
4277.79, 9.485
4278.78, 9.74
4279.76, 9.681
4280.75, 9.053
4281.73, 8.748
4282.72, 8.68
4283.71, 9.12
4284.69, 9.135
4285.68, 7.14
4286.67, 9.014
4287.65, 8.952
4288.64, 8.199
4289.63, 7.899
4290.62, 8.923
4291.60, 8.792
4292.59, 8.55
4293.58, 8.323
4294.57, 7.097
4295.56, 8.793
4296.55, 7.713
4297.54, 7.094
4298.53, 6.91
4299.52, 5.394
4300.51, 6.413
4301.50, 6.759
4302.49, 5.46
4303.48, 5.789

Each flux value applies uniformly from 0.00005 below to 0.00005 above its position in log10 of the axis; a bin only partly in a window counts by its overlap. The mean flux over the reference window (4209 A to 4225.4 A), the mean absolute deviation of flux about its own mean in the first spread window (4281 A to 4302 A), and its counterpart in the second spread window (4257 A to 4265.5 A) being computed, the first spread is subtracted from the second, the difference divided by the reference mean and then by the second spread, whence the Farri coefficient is 0.015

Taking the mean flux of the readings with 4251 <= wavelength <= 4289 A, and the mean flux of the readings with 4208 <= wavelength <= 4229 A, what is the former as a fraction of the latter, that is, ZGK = 0.97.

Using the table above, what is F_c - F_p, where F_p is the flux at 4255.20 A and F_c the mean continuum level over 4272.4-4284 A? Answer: 1.5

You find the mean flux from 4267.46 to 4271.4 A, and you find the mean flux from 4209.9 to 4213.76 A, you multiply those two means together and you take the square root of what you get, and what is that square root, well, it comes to 9.16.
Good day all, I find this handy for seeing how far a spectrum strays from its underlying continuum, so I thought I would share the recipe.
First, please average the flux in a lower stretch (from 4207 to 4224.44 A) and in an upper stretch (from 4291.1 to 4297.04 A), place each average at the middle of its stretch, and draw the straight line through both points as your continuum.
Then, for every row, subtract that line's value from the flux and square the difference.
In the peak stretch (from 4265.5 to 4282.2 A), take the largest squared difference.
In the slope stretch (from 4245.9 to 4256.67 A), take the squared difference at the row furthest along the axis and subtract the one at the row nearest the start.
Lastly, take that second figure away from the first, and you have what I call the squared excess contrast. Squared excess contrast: 2.7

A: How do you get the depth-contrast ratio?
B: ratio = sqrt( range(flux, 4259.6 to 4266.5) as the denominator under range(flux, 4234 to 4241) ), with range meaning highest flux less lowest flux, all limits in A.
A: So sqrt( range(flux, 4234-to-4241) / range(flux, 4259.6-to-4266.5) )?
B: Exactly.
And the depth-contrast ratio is 0.76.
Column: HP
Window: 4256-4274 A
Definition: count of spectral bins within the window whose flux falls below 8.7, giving 10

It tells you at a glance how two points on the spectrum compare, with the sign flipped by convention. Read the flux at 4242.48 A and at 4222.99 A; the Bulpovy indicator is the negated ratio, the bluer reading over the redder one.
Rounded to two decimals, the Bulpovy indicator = -0.97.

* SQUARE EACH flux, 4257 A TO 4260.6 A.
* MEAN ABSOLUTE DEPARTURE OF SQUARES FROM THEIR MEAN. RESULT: 18.5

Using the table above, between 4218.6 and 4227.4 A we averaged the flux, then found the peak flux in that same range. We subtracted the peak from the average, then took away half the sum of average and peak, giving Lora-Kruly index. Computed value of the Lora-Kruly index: -10.7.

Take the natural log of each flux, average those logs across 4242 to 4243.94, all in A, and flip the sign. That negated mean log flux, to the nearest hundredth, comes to -2.22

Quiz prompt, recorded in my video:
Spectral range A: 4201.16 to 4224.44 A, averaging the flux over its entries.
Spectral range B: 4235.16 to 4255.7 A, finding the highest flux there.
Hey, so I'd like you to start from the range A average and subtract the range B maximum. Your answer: -0.75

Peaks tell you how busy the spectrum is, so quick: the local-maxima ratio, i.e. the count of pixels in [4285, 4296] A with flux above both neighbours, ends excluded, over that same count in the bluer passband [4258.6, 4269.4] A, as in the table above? 2.00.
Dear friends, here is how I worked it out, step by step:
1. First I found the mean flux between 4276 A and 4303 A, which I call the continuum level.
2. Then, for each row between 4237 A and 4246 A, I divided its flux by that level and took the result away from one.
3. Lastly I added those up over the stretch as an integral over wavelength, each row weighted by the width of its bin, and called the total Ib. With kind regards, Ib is -1.1 A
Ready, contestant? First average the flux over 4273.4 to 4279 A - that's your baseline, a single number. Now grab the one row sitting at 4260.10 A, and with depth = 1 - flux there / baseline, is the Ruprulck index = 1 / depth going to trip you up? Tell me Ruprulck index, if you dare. 4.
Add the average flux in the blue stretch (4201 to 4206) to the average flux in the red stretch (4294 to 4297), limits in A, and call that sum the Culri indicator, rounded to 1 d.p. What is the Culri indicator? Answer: 16.6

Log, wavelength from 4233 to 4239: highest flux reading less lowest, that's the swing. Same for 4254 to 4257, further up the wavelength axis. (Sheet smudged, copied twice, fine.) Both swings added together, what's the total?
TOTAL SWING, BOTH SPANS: 2.9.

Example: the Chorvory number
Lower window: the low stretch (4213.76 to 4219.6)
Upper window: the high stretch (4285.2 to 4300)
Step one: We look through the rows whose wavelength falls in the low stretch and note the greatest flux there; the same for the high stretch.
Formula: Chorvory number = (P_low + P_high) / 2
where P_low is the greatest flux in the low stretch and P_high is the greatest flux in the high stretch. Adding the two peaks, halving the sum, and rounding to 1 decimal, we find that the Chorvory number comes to 9.0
